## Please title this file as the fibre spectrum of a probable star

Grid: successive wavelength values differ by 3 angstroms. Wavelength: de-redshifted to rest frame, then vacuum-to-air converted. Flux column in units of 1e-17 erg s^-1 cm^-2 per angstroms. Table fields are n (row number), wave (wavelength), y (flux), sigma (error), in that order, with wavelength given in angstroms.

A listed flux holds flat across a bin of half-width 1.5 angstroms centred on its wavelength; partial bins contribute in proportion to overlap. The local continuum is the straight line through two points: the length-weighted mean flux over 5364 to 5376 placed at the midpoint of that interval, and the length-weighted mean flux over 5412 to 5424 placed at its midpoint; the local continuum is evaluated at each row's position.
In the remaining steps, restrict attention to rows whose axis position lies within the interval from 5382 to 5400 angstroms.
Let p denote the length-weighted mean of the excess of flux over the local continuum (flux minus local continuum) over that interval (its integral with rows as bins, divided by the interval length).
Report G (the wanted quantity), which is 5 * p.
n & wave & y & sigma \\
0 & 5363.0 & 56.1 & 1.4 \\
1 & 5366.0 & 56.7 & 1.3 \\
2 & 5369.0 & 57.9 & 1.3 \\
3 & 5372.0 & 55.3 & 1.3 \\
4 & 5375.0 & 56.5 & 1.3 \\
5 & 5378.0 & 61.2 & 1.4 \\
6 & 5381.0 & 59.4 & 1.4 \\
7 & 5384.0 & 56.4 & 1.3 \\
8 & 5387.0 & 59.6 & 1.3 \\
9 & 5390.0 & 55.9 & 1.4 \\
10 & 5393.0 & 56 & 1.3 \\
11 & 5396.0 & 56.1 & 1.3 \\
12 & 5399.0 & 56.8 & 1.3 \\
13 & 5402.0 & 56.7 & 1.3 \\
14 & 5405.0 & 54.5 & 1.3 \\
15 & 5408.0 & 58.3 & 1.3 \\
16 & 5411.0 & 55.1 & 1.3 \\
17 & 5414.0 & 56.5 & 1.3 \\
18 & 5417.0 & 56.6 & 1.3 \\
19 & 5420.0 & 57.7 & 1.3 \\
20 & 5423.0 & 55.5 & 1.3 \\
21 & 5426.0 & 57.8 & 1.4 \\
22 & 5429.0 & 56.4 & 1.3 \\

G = 1.5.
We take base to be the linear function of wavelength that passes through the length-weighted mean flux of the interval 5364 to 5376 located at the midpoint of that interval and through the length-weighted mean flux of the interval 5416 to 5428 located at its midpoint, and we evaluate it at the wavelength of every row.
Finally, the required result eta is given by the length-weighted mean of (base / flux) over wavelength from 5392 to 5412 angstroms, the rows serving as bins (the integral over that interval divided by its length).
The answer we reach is 1.01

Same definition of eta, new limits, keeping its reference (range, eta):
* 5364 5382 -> 0.98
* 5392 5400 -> 1.01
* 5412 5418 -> 1.01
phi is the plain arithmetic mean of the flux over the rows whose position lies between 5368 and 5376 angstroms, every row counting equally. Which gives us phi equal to 56.6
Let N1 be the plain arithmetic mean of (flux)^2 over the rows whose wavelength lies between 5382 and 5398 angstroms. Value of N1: 3228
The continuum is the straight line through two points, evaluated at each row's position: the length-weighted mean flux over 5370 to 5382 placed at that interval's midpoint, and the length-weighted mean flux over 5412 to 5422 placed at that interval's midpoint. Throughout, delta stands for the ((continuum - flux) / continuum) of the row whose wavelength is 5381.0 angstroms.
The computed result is -0.026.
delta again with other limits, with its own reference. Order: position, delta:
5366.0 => 0.028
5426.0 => -0.023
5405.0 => 0.046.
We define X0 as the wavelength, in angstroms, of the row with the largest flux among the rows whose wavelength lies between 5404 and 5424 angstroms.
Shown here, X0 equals 5408.0 angstroms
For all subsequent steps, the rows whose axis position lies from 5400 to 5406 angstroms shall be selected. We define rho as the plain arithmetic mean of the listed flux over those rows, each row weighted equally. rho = 55.6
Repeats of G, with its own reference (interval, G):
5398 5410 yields -0.3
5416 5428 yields 1.7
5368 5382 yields 7.2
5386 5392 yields 4.4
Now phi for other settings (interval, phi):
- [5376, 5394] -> 58.1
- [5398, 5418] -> 56.4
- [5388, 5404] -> 56.3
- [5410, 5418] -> 56.1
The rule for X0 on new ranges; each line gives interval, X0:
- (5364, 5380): 5378.0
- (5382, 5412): 5387.0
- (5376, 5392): 5378.0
